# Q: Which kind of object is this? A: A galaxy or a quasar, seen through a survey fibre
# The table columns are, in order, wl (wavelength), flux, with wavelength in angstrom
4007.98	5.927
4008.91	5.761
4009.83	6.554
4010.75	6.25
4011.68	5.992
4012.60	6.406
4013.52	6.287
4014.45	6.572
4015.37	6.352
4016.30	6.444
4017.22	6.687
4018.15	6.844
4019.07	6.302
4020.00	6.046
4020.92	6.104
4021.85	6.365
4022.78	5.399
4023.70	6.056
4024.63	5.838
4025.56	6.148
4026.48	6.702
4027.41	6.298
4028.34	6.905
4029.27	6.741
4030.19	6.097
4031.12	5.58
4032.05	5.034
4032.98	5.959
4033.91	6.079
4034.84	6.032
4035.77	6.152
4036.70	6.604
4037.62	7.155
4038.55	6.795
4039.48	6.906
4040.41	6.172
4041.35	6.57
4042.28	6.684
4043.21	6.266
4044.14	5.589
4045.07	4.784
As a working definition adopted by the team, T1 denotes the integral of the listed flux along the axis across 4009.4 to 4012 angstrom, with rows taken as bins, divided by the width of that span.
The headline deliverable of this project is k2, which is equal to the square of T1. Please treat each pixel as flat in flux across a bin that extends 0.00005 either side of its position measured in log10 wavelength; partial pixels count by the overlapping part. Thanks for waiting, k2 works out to 39.3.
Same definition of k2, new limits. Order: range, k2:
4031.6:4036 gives 34.0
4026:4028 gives 42.6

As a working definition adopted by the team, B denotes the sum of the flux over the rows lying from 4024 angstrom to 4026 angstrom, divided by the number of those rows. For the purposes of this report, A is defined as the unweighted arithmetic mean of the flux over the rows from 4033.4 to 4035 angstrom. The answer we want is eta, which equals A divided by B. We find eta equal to 1.01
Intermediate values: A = 6.06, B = 6.0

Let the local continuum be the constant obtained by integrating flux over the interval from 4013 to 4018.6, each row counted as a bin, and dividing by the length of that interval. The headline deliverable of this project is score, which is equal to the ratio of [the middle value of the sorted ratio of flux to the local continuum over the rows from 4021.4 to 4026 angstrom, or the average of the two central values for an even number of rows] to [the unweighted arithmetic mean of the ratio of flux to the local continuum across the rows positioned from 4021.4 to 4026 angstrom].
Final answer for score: 1.02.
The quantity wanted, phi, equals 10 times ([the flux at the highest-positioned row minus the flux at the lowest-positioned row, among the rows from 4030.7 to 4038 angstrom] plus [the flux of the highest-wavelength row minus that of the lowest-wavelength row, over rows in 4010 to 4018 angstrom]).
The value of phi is 20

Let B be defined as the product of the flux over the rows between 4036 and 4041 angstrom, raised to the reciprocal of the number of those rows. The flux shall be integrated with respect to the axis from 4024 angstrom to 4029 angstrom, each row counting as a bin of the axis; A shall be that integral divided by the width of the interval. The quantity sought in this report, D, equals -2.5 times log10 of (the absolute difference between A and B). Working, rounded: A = 6.37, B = 6.7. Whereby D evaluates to 1.2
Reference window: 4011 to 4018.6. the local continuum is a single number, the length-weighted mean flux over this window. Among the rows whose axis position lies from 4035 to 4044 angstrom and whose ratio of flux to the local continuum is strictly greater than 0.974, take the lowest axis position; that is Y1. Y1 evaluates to 4036.70 angstrom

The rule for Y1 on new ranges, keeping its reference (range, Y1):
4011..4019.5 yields 4012.60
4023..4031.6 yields 4026.48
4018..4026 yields 4018.15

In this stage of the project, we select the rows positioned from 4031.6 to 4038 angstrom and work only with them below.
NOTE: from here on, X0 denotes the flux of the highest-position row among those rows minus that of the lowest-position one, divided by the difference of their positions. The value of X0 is 0.4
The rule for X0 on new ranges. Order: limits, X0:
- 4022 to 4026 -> 0.3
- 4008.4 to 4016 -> 0.1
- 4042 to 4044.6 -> -0.6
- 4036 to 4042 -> 0.0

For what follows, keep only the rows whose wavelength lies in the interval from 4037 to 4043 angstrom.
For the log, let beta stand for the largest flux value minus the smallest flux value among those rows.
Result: 1.0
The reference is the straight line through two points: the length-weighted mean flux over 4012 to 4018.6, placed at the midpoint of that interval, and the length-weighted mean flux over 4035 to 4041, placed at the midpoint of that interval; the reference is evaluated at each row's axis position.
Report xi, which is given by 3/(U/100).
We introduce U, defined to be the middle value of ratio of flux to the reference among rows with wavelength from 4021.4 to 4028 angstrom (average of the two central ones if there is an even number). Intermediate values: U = 0.94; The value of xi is 319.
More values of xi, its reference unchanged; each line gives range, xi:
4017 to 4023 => 310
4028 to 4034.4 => 325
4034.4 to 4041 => 299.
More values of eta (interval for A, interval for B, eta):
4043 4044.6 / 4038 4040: 0.87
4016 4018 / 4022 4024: 1.15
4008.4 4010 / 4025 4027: 0.96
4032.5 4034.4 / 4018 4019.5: 0.92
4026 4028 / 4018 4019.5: 0.99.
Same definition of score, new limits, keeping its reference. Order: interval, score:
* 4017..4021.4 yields 0.99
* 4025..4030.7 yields 1.00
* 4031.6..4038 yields 0.99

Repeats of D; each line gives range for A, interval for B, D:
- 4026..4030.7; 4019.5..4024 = 0.6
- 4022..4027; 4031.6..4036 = 1.7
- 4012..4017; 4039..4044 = 2.6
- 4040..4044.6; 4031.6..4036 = 1.0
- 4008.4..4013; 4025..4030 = 1.1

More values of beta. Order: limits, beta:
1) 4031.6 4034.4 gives 1.0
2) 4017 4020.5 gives 0.8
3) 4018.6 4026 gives 1.0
